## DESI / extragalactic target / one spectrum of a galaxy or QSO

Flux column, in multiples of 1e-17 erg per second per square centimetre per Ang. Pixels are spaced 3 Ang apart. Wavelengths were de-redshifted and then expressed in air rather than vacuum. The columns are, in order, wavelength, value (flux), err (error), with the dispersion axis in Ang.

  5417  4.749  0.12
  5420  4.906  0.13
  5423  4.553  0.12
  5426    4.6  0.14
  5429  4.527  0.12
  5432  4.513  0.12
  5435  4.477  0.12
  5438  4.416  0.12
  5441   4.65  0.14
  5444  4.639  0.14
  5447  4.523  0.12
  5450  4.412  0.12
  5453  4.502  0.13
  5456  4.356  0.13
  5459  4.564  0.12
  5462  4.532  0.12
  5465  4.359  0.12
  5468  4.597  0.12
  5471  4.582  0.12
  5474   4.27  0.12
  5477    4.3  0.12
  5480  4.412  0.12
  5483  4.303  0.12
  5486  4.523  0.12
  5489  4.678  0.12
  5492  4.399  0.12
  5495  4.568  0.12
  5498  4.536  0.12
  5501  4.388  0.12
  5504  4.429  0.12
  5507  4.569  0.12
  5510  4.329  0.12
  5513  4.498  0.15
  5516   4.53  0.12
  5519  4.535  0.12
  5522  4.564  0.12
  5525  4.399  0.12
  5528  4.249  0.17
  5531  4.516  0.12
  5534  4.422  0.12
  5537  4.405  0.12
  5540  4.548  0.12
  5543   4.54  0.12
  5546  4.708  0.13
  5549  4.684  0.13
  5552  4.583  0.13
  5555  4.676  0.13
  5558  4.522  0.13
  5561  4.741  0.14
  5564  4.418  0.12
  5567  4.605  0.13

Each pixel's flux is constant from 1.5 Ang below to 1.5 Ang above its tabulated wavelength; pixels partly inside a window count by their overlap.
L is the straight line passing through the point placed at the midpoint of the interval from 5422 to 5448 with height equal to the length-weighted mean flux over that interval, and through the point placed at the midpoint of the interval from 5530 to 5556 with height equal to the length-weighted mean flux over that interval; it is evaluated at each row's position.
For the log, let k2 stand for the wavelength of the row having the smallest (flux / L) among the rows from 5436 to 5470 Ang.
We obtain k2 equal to 5456 Ang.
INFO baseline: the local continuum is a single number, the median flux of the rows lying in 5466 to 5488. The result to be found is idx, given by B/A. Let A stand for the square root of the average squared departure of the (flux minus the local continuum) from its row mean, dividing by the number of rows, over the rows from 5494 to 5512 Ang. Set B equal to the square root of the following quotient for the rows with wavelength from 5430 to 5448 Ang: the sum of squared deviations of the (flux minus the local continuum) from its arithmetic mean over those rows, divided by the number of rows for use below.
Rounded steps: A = 0.093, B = 0.084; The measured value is 0.9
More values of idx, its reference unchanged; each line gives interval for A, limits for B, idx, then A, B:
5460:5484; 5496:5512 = 0.7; 0.125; 0.090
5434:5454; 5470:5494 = 1.6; 0.089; 0.138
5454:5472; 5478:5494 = 1.3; 0.102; 0.128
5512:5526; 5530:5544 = 1.1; 0.057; 0.061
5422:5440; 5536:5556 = 1.7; 0.058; 0.099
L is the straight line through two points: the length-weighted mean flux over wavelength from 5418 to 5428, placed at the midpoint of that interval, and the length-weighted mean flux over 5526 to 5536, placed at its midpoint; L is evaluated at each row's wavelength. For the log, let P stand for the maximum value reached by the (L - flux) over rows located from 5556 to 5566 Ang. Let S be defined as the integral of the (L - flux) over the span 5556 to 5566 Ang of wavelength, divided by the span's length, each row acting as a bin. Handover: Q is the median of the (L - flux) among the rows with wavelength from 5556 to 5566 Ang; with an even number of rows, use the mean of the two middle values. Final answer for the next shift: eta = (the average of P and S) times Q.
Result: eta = 0.035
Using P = -0.11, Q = -0.20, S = -0.25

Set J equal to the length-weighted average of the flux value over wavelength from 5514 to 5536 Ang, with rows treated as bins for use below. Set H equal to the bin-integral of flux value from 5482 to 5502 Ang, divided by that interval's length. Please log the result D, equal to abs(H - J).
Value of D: 0.03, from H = 4.49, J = 4.46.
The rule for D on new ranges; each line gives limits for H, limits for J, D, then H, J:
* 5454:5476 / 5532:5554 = 0.09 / 4.46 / 4.56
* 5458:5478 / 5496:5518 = 0.01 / 4.46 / 4.47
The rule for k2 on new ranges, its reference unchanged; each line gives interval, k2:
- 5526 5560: 5528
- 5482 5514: 5483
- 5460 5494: 5474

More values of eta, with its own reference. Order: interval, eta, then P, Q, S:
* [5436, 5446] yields -0.002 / 0.23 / -0.01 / 0.07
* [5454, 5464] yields 0.008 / 0.24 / 0.05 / 0.11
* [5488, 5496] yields -0.002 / 0.10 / -0.08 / -0.04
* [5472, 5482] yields 0.057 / 0.28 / 0.24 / 0.20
